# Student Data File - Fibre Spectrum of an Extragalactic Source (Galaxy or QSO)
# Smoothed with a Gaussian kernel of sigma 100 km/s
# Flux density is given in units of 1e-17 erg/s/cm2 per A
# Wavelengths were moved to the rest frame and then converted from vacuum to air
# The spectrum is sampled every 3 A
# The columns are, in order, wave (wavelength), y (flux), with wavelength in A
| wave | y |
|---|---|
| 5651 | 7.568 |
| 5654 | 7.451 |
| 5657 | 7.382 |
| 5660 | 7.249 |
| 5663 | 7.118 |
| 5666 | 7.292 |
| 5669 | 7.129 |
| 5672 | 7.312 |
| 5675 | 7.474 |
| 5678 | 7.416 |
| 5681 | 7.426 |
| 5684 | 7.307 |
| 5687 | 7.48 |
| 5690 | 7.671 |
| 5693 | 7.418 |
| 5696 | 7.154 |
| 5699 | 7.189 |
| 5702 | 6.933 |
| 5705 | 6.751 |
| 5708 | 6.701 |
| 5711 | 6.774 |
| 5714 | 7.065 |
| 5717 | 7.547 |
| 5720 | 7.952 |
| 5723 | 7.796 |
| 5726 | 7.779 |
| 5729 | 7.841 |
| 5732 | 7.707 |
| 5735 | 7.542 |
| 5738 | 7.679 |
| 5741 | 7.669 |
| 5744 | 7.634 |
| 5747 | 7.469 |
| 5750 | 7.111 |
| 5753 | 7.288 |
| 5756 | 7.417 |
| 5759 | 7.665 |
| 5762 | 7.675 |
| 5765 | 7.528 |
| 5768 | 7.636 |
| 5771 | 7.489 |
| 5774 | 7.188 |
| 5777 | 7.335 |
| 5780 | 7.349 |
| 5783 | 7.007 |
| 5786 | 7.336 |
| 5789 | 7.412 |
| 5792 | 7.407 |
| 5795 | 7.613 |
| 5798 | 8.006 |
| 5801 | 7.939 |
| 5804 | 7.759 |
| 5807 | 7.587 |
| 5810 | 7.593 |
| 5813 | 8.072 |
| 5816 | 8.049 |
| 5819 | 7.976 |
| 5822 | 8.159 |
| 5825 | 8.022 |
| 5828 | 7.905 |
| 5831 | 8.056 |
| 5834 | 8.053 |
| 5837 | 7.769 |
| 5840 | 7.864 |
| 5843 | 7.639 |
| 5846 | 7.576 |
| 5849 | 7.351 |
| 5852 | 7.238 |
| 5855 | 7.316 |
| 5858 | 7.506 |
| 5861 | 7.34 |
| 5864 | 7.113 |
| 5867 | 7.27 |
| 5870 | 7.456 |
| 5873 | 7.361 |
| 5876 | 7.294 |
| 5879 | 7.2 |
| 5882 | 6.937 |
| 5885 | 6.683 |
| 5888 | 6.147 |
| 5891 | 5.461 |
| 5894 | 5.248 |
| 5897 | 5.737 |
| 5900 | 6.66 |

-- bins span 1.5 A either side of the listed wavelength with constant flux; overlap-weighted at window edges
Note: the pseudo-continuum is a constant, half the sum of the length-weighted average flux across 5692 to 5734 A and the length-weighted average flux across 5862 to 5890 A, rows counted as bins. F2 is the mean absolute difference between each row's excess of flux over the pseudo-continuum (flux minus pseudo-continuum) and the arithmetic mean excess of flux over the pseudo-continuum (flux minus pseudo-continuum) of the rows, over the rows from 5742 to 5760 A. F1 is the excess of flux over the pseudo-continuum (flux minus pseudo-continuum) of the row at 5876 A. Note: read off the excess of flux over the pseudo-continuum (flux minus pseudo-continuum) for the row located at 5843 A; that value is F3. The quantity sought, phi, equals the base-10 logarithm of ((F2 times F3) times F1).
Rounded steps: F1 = 0.11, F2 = 0.16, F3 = 0.46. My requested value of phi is -2.1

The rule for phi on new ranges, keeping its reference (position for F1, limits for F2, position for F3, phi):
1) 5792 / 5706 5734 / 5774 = -3.1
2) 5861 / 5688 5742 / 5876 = -2.2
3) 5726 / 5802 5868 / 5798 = -0.9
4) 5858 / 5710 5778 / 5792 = -1.8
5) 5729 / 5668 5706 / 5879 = -2.6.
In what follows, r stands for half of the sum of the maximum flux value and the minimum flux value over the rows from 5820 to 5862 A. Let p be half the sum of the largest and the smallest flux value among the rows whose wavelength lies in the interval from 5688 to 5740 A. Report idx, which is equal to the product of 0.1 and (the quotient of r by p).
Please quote 0.105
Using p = 7.33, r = 7.70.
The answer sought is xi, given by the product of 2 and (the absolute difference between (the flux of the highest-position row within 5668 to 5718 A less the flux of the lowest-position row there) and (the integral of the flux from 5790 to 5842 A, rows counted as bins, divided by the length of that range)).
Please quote 14.9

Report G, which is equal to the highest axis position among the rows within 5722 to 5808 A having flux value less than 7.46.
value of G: 5792 A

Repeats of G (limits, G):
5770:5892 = 5891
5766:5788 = 5786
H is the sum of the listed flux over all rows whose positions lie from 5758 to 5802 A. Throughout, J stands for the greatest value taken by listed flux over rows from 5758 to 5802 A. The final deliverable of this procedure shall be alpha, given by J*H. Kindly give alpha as 901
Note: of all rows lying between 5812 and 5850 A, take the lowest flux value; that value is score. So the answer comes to 7.351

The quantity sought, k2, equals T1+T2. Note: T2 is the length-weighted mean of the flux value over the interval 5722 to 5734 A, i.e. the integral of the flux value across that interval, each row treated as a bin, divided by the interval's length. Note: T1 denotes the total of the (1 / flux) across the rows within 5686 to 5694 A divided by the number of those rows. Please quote 7.9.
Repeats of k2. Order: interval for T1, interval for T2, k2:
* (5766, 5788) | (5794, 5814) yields 7.9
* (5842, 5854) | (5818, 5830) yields 8.2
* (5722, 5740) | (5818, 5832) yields 8.2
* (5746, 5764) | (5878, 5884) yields 7.2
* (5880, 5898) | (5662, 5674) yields 7.4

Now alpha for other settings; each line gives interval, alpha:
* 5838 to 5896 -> 1054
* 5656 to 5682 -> 492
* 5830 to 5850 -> 438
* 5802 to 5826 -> 516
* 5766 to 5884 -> 2408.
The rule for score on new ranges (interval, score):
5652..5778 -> 6.701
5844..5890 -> 6.147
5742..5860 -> 7.007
